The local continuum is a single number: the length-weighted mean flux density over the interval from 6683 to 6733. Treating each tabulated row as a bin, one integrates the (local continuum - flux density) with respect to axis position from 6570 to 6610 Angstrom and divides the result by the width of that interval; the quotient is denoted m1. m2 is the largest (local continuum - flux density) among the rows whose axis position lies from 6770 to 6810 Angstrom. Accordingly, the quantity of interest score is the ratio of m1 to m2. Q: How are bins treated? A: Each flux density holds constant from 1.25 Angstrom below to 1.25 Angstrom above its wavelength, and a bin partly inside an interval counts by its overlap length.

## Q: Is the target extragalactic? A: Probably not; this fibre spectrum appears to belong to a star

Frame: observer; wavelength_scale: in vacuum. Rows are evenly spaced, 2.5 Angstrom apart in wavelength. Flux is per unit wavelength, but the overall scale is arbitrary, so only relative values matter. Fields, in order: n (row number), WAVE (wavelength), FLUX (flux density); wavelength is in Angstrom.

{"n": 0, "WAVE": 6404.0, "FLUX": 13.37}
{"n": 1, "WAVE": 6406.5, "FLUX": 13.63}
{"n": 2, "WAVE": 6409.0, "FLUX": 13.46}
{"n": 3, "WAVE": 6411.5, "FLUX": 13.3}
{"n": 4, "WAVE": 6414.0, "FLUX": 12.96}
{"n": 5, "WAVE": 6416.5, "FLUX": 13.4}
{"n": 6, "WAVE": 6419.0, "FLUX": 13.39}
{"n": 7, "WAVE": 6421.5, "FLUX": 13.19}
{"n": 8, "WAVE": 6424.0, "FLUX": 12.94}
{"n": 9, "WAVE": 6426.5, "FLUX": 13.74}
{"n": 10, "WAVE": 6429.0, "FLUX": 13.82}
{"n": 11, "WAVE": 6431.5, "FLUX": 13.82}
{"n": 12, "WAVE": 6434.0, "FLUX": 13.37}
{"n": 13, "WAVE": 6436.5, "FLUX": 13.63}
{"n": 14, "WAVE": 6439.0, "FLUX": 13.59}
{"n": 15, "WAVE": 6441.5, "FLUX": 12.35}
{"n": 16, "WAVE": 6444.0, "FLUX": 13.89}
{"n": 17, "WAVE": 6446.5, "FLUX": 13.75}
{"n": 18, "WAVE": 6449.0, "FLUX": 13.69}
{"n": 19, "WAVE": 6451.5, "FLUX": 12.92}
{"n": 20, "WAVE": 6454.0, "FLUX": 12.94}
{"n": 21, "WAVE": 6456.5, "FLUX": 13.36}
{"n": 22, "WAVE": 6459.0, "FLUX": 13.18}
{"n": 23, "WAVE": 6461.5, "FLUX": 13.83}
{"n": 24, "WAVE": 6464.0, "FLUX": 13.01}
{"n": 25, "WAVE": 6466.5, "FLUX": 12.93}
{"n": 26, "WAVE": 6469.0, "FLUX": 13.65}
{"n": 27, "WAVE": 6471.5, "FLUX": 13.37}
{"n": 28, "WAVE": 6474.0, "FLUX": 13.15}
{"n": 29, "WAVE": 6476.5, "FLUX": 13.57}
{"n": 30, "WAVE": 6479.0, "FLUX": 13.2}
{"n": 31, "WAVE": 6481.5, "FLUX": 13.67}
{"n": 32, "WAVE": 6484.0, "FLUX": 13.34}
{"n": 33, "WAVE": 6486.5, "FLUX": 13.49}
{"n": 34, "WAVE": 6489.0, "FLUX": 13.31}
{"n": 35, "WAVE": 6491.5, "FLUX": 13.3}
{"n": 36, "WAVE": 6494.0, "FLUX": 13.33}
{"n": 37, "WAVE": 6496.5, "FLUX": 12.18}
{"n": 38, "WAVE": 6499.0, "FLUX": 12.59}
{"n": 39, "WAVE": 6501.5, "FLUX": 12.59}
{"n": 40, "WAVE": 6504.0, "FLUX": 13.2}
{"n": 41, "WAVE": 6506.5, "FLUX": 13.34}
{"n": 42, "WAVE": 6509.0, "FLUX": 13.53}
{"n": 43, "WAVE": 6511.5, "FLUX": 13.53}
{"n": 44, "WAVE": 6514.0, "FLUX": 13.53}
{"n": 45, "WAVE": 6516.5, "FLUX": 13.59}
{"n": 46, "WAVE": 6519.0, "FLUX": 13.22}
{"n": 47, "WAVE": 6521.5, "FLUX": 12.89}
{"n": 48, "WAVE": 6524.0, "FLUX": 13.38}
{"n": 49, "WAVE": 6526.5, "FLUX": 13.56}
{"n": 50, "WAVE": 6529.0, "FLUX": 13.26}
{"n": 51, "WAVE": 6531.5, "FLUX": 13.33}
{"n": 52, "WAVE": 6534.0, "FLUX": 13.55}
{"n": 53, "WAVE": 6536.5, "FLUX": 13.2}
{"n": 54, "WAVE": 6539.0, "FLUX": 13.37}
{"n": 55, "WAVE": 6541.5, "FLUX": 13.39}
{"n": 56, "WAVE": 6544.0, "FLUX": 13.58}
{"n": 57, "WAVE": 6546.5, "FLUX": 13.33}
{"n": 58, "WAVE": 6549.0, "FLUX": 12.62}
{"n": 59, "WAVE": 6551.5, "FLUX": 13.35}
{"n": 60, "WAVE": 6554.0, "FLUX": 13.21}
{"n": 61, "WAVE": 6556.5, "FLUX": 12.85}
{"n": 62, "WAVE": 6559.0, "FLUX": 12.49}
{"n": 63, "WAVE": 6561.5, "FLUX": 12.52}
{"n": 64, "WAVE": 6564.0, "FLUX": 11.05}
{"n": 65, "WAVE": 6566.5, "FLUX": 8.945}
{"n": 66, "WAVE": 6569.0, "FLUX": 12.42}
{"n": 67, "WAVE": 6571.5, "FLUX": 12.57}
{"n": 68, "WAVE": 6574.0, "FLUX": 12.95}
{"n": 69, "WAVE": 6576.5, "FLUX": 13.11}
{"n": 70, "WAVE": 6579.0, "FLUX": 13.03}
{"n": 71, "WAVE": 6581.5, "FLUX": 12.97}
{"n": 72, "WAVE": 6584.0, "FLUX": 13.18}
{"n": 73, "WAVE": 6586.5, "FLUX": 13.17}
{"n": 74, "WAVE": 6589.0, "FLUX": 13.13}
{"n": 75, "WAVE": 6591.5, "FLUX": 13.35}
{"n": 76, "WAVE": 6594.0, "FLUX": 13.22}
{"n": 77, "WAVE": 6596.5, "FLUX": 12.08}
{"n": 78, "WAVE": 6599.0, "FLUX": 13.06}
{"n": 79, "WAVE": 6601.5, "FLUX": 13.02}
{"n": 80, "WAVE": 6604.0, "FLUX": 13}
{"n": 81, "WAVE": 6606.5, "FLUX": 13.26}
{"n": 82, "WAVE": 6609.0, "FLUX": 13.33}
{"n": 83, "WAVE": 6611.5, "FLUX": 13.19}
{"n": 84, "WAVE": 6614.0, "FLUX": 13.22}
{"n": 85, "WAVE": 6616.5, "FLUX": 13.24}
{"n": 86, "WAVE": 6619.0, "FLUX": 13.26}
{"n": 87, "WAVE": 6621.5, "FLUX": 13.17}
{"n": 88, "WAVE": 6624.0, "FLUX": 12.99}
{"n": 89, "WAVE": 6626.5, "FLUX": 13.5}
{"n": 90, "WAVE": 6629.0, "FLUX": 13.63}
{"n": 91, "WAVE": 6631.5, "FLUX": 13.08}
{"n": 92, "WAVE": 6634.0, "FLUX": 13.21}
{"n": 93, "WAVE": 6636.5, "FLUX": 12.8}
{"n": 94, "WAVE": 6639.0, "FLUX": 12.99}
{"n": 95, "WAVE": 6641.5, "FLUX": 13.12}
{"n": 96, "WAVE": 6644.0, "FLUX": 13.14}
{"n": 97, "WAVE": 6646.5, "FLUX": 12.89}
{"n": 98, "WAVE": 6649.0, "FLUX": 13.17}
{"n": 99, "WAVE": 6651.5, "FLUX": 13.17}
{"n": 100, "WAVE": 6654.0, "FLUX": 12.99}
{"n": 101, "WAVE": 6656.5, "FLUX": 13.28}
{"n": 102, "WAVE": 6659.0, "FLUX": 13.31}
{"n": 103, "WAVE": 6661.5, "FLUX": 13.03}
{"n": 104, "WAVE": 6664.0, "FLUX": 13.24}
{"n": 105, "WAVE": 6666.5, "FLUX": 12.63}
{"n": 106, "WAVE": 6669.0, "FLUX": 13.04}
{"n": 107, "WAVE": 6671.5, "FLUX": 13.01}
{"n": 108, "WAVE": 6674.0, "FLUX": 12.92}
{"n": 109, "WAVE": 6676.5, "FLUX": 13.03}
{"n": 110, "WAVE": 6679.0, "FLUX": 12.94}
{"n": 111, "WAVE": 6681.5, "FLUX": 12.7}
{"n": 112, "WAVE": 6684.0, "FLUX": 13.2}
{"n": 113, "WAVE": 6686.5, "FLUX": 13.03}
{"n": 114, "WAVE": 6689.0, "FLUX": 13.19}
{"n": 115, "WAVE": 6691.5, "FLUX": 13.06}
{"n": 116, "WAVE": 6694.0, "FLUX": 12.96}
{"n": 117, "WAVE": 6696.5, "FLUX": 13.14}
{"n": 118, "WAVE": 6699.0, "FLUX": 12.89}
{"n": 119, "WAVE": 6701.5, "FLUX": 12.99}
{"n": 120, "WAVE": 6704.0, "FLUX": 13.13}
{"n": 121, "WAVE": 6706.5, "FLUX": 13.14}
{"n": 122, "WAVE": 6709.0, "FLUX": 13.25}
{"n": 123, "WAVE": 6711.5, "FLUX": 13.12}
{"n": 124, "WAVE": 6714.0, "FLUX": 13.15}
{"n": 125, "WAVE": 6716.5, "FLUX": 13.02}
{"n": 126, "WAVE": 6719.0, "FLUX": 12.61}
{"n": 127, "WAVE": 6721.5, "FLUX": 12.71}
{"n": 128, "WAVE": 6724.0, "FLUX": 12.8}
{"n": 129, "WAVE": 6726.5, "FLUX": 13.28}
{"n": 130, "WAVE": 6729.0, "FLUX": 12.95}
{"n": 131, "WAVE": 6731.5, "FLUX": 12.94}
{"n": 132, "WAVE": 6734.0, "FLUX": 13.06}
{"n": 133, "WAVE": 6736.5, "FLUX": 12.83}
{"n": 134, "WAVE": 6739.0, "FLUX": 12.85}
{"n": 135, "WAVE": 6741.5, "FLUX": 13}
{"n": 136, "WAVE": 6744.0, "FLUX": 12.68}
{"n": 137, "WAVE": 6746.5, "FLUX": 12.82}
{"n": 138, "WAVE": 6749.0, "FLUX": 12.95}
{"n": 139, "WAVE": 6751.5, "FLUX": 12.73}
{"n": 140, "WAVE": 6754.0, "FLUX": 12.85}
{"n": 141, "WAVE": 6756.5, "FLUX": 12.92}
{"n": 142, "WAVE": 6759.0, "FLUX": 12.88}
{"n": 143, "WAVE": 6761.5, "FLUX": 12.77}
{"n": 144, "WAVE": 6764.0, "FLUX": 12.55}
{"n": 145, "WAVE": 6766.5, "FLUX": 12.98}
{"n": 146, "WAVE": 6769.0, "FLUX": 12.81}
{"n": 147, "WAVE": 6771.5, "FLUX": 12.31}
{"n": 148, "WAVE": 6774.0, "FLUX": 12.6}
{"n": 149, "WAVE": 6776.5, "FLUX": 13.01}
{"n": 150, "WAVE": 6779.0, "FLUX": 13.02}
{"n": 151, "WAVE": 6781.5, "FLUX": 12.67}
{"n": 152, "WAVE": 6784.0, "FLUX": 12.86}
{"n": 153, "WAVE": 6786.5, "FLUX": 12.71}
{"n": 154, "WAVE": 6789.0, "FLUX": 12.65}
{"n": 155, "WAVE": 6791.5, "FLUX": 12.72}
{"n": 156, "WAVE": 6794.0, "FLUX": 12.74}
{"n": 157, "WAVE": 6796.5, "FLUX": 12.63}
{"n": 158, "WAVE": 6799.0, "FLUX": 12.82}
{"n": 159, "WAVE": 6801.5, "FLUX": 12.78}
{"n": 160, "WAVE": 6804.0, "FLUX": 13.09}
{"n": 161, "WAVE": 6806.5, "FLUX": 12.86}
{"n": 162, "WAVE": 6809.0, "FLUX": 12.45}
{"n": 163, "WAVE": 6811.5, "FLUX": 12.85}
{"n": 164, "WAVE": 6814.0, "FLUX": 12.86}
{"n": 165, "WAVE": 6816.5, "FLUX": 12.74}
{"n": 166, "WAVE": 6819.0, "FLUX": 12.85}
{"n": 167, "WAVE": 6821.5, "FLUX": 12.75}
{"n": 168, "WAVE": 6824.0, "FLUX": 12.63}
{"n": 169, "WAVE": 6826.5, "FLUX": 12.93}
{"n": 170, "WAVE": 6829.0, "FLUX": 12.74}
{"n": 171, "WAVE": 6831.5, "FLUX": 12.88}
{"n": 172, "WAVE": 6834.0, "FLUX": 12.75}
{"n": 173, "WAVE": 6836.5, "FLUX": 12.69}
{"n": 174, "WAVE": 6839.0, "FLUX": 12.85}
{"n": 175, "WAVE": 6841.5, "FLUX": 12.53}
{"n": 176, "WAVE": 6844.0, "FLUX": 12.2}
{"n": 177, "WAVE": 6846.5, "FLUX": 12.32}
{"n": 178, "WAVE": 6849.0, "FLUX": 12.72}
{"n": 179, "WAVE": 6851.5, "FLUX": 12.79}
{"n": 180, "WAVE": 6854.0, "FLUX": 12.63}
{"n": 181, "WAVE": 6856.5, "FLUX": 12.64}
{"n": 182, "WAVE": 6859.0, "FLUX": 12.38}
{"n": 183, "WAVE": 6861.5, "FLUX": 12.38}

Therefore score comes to 0.0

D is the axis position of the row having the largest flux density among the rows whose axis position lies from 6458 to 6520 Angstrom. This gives 6461.5 Angstrom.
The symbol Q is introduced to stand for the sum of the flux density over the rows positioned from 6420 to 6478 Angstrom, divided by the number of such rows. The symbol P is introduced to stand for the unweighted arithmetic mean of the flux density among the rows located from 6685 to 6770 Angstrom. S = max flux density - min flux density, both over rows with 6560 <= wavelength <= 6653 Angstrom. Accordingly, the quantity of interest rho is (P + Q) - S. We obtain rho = 21.6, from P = 12.9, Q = 13.4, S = 4.7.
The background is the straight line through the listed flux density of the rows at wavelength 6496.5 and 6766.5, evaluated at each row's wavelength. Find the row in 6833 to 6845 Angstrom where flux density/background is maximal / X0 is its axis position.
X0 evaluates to 6839.0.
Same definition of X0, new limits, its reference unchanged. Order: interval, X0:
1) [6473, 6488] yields 6481.5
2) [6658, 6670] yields 6659.0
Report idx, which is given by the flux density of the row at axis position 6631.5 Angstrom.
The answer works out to 13.08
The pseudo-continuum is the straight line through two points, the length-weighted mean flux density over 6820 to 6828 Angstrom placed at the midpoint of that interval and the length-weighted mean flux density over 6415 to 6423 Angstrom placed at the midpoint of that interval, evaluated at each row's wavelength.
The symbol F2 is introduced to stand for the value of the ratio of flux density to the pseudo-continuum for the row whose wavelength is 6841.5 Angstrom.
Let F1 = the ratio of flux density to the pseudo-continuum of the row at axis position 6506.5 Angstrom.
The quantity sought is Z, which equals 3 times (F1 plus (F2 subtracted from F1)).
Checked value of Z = 3.12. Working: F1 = 1.01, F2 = 0.98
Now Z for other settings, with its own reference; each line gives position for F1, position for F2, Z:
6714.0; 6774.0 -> 3.16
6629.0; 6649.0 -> 3.24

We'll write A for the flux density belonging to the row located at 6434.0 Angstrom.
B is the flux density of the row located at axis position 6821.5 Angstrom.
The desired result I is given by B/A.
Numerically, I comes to 0.95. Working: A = 13.37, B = 12.75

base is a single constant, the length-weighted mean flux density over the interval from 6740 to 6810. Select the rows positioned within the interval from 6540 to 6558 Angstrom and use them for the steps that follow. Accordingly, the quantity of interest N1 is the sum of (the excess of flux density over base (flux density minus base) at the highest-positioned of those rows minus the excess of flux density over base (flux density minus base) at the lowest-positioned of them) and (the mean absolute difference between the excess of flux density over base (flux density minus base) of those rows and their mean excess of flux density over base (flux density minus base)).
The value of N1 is -0.28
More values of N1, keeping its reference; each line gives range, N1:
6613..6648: -0.17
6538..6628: 0.60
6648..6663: -0.04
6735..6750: 0.20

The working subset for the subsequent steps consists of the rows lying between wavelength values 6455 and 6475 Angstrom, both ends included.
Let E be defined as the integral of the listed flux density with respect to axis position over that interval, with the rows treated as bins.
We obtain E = 266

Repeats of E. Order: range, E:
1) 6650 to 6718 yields 888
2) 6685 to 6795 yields 1418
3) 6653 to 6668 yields 196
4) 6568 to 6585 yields 219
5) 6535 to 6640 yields 1358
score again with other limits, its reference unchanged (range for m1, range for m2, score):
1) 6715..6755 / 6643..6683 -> 0.4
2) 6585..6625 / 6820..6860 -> -0.1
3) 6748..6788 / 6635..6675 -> 0.6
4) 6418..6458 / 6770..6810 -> -0.5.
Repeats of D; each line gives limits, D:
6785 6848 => 6804.0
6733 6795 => 6734.0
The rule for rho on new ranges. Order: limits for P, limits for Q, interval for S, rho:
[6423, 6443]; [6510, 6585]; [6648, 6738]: 25.6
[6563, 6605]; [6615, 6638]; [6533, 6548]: 25.4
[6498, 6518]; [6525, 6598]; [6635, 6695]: 25.4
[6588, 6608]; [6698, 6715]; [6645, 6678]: 25.4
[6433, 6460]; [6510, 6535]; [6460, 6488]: 25.8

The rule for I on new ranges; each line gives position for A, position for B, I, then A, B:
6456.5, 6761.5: 0.96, 13.36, 12.77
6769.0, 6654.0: 1.01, 12.81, 12.99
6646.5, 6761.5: 0.99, 12.89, 12.77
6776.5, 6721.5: 0.98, 13.01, 12.71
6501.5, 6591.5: 1.06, 12.59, 13.35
